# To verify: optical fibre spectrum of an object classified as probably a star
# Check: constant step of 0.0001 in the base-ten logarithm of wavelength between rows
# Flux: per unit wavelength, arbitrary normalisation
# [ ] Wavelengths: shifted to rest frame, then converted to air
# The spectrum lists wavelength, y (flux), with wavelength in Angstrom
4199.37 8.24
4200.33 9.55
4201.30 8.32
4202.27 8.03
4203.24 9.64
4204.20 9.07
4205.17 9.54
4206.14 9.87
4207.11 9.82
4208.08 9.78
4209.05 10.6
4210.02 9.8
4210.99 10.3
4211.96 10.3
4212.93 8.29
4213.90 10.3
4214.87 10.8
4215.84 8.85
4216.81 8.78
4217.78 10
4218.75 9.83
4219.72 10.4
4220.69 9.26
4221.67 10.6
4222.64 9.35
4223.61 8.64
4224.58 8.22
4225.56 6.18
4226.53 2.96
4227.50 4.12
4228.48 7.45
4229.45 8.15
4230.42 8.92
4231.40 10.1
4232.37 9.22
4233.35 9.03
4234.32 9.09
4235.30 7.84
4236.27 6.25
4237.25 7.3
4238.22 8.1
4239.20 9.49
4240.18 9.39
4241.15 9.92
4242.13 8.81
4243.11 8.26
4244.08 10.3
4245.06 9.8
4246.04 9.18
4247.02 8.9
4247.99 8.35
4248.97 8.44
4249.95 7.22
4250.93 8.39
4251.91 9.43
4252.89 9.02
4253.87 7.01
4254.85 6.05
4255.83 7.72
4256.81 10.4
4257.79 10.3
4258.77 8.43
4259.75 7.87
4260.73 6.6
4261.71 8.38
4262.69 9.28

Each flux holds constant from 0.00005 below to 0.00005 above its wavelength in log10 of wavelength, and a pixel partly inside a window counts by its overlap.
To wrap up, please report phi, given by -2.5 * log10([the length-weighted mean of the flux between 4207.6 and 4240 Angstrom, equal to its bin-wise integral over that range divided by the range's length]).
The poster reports -2.35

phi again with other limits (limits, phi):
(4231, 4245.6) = -2.37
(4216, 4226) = -2.40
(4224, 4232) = -2.12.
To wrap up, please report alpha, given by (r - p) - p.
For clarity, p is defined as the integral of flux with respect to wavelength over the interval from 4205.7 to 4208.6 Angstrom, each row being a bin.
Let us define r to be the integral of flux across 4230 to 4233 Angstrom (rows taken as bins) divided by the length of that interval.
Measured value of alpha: -48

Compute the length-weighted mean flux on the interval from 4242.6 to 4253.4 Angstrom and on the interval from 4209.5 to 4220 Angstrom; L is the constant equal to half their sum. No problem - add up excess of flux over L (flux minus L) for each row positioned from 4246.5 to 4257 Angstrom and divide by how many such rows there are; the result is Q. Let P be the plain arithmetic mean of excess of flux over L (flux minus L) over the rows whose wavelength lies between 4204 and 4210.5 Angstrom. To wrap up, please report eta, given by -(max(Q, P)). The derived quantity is -0.5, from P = 0.47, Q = -1.0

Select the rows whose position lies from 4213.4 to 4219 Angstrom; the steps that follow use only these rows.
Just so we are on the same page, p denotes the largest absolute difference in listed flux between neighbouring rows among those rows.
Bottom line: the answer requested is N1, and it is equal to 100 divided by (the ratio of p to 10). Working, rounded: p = 1.95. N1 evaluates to 513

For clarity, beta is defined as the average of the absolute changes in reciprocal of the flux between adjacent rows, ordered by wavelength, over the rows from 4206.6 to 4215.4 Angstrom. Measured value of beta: 0.009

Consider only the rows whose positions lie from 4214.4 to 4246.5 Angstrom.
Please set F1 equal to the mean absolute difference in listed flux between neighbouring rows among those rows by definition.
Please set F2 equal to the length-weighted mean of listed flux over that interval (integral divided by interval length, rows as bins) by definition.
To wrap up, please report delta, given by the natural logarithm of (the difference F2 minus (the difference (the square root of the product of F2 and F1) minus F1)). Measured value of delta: 1.90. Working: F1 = 1.06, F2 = 8.62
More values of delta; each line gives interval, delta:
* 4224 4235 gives 1.75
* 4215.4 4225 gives 2.01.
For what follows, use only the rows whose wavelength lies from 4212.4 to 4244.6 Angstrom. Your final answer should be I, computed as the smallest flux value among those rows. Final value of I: 2.96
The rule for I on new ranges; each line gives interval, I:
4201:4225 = 8.03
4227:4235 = 4.12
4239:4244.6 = 8.26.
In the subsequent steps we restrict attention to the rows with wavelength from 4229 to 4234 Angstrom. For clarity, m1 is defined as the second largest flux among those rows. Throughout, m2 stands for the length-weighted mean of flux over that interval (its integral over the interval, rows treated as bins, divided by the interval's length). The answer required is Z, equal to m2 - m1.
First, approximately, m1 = 9.22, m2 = 9.1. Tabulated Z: -0.12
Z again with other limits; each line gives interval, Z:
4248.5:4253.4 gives -0.53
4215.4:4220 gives -0.45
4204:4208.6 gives -0.18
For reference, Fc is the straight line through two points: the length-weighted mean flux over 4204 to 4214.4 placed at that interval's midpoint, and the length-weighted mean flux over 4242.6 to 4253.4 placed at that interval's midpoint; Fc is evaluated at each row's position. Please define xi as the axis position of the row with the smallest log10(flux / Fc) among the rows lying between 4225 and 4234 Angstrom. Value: 4226.53 Angstrom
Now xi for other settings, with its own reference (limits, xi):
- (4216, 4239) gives 4226.53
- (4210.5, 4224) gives 4212.93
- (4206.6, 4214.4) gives 4212.93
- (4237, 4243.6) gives 4237.25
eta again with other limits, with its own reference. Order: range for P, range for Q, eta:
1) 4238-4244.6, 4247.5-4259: 0.1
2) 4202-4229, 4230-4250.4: 0.4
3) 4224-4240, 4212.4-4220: -0.3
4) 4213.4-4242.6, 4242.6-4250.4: 0.5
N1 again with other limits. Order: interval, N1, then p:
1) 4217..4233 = 300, 3.33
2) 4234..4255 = 490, 2.04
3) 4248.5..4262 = 373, 2.68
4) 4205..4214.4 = 498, 2.01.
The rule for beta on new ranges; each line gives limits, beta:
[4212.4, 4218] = 0.013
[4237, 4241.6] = 0.010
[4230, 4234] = 0.008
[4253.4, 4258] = 0.023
